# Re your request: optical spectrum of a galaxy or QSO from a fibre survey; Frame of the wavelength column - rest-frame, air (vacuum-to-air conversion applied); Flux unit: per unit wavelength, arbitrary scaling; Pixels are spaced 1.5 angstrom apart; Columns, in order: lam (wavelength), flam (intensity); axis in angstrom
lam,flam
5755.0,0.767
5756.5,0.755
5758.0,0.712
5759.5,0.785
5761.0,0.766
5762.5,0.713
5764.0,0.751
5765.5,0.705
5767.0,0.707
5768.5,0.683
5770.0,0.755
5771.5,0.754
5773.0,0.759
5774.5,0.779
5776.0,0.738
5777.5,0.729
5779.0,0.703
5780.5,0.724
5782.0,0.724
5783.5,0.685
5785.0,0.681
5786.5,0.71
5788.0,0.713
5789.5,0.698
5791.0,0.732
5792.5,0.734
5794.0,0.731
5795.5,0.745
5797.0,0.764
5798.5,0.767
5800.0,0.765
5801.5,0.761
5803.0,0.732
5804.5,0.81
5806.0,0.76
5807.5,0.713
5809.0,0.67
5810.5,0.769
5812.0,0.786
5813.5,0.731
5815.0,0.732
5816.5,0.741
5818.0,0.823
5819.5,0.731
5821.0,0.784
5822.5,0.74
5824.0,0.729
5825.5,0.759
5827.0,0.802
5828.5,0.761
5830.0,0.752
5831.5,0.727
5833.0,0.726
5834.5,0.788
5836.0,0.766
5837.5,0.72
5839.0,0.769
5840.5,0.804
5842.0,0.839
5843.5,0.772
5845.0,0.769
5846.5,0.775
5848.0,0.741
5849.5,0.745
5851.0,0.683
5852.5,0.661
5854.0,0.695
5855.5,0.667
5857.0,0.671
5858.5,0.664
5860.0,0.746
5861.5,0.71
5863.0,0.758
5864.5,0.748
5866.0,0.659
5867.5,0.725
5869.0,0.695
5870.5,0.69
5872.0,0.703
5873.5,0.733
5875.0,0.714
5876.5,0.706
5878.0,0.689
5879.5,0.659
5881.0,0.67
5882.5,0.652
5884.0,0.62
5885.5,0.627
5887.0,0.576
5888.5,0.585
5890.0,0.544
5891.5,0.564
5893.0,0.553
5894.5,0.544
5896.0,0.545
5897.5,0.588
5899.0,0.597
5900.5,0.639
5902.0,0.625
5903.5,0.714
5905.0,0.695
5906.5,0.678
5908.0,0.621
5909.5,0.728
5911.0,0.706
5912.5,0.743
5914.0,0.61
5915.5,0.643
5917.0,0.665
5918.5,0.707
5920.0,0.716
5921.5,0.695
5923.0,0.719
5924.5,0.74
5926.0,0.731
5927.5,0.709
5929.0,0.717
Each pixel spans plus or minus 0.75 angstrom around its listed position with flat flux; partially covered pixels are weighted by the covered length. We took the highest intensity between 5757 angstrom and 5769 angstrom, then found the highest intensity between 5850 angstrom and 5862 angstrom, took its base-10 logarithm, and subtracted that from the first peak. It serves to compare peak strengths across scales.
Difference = 0.91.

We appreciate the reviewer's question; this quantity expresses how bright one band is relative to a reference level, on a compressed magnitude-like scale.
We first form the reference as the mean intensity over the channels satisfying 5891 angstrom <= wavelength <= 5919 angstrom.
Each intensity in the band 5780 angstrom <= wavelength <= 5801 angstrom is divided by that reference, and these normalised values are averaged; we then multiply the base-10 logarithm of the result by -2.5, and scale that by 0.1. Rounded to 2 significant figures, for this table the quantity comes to -0.014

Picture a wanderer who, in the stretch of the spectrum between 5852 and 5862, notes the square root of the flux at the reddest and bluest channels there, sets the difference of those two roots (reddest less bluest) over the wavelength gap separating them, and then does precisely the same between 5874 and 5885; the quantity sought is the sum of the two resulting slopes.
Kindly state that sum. -0.0031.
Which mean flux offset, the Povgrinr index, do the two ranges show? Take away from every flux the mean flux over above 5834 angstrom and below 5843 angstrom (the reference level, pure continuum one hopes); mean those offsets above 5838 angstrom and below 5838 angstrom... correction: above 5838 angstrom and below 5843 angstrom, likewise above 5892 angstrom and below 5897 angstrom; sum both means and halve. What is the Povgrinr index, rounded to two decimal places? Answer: -0.11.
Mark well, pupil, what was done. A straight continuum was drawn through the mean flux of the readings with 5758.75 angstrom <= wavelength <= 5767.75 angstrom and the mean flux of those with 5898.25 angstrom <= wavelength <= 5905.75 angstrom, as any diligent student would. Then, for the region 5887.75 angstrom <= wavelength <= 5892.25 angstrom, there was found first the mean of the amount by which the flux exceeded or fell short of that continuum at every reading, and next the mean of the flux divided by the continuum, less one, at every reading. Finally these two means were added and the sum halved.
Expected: -0.12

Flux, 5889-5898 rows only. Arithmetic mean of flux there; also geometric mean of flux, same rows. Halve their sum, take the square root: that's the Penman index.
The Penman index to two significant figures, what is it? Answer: 0.75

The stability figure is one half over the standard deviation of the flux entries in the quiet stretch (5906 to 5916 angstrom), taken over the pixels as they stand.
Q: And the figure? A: 10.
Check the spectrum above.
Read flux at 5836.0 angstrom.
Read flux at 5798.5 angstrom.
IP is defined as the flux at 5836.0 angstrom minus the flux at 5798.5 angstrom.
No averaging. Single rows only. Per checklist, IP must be 0.00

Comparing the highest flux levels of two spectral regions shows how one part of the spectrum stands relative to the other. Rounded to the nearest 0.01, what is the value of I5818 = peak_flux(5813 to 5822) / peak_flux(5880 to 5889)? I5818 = 1.23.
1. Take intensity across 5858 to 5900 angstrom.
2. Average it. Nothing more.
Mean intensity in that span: 0.65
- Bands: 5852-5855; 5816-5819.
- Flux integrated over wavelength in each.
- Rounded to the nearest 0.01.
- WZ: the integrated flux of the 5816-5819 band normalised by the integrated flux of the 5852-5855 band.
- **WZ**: 1.15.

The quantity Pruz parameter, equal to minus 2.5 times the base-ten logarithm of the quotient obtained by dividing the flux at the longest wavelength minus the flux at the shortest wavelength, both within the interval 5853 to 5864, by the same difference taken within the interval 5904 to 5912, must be -1.9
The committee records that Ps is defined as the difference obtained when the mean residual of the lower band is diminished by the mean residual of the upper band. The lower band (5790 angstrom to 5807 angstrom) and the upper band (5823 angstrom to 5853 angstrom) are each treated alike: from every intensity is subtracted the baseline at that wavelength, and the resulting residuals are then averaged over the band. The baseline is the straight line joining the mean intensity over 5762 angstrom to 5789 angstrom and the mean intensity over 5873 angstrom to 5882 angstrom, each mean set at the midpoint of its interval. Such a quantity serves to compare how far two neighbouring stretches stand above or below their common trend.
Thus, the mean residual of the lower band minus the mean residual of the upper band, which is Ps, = -0.01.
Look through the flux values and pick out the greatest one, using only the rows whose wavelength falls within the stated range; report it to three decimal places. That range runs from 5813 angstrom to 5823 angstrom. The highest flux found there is 0.823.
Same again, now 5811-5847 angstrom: 0.839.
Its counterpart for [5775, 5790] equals 0.738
